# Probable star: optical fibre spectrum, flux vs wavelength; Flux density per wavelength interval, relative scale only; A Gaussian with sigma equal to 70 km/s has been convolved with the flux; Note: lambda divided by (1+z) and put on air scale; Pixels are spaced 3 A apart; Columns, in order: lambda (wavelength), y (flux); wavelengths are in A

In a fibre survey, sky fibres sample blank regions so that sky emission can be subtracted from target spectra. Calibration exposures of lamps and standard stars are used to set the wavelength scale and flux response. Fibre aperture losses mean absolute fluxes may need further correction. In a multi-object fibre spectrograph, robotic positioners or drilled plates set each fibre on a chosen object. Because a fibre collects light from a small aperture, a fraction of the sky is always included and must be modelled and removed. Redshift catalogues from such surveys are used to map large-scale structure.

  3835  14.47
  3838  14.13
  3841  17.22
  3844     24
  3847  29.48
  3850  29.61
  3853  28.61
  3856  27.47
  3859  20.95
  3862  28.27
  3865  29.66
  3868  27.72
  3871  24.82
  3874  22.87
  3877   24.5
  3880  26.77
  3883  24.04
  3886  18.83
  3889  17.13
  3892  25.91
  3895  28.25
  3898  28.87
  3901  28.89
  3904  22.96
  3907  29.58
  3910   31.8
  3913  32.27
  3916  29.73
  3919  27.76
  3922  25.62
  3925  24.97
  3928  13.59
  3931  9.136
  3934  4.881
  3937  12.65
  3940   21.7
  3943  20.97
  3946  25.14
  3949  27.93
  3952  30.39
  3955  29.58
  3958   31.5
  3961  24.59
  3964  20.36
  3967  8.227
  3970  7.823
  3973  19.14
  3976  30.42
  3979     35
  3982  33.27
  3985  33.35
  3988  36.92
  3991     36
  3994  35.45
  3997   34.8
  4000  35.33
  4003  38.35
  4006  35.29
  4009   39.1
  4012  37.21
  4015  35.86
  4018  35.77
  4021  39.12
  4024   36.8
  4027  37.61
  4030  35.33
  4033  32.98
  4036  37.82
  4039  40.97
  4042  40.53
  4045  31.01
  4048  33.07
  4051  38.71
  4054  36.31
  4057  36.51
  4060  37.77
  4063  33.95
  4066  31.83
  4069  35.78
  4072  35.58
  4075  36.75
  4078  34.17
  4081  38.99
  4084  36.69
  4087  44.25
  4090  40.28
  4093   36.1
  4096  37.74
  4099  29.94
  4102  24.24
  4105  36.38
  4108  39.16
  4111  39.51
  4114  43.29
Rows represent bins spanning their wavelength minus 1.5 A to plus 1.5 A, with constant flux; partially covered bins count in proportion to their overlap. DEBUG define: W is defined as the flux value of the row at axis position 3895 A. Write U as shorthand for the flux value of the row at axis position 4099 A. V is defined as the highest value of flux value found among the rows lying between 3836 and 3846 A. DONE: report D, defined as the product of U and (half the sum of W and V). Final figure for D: 782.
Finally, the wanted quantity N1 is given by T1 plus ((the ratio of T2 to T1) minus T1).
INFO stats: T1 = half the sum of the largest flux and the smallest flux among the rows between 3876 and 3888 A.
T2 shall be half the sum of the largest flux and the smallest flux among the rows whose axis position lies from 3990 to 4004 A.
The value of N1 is 1.6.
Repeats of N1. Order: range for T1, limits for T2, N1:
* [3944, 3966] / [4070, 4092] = 1.5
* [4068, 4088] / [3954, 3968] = 0.5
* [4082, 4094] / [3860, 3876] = 0.7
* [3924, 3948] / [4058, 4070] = 2.3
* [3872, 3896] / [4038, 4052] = 1.6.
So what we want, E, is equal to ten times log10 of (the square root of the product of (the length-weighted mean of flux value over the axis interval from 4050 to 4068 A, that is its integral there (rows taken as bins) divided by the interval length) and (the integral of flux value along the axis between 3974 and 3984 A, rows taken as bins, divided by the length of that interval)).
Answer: 15.3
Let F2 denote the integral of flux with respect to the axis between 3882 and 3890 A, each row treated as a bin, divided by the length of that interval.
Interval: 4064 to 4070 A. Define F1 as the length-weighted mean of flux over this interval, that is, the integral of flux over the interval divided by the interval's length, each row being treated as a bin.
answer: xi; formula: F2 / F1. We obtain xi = 0.59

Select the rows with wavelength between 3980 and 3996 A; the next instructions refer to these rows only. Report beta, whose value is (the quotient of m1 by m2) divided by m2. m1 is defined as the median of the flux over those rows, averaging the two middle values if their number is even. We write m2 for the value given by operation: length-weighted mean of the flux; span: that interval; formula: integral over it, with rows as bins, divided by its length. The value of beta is 0.029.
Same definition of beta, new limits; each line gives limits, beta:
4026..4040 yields 0.028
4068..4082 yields 0.027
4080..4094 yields 0.025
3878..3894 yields 0.046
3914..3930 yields 0.044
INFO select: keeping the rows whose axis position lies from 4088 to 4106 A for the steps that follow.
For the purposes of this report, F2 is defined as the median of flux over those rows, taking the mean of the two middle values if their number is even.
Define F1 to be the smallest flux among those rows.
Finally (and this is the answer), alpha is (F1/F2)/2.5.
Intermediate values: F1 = 24.24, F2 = 36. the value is 0.268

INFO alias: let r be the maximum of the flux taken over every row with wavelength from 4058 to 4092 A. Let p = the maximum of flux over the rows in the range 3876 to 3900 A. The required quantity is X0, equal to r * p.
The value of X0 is 1277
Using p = 28.87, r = 44.25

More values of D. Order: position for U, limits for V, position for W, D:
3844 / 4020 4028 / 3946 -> 771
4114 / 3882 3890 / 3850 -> 1161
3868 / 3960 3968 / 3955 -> 751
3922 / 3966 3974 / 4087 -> 812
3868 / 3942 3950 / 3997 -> 869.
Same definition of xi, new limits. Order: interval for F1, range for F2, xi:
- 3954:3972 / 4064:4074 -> 1.72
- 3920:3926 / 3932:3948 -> 0.67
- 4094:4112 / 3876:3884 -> 0.73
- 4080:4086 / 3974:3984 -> 0.84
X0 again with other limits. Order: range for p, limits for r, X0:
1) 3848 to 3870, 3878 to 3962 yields 957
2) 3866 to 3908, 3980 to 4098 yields 1309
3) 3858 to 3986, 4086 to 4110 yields 1549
